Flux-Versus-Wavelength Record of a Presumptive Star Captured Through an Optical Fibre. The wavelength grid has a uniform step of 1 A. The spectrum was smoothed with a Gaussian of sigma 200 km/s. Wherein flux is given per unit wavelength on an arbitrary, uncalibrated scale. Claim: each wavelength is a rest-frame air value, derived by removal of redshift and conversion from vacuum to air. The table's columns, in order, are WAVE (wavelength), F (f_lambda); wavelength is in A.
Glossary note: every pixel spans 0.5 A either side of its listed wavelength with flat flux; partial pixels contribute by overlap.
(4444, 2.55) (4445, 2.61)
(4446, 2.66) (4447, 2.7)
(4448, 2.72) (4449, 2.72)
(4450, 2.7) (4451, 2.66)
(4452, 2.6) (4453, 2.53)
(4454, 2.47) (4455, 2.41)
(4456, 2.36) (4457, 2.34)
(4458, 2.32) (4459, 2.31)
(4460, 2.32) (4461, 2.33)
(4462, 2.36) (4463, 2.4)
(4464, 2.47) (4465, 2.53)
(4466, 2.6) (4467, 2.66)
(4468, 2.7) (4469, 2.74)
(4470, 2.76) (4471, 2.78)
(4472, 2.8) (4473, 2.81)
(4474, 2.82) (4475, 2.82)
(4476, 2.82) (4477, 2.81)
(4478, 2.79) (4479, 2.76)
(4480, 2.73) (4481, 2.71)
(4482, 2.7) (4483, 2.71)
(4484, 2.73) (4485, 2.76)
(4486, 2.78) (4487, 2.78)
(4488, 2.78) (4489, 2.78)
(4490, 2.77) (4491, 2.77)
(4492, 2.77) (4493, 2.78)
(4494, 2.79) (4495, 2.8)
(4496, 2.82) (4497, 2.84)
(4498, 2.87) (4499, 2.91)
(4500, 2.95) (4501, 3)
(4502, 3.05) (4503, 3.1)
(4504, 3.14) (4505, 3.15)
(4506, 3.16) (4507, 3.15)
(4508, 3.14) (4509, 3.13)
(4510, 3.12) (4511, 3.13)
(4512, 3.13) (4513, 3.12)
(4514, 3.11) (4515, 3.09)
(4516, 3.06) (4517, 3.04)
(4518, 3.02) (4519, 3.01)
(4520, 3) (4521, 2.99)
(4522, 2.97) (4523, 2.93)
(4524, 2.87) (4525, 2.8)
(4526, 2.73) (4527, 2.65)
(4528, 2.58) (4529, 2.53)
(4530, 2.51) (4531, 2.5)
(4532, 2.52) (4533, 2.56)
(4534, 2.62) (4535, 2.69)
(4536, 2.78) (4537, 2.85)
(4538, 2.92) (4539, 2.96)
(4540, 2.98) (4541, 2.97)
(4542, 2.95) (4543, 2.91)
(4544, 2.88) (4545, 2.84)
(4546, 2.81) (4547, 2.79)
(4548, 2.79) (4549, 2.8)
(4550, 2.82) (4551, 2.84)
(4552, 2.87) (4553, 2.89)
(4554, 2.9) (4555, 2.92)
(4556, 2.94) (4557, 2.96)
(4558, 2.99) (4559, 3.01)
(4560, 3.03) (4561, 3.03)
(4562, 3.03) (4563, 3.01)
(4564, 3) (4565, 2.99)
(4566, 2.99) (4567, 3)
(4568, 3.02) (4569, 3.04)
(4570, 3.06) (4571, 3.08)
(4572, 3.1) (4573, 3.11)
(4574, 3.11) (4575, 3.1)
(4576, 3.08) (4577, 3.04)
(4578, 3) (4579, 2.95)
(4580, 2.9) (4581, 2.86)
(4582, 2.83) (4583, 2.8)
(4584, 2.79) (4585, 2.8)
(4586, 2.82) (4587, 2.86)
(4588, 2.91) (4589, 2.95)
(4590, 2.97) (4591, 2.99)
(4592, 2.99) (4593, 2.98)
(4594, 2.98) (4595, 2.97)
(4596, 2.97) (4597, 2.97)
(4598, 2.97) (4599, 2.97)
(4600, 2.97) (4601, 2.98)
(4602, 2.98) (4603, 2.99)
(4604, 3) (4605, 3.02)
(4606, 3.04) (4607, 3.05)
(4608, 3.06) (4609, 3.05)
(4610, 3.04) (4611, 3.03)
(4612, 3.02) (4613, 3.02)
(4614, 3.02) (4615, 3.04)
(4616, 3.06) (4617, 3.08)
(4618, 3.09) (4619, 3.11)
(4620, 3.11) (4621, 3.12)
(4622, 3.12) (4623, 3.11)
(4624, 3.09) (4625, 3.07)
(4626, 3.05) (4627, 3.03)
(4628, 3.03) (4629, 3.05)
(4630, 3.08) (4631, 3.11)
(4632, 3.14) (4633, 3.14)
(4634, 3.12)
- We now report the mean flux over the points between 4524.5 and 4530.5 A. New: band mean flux 2.63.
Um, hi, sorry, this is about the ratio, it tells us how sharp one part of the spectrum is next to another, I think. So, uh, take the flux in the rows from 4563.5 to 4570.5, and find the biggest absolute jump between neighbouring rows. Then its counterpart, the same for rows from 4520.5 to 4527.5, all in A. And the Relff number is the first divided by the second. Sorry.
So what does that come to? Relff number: 0.25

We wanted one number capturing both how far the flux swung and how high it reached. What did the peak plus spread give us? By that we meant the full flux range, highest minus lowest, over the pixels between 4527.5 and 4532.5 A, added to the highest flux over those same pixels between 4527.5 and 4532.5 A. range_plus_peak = 2.66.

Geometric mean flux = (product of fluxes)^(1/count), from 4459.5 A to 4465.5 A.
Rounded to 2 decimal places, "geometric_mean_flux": 2.40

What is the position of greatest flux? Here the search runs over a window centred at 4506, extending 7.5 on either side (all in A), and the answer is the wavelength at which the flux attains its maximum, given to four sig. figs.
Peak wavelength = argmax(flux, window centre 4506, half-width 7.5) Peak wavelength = 4506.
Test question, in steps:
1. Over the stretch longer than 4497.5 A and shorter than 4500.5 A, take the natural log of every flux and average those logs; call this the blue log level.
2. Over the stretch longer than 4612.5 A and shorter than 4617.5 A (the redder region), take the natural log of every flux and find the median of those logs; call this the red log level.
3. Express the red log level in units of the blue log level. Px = 1.04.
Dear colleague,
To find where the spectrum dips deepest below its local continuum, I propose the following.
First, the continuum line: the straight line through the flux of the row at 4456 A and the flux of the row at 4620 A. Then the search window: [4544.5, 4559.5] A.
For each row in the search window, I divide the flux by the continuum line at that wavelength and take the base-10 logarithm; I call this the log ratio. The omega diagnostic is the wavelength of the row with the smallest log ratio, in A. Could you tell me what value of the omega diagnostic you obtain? 4548 A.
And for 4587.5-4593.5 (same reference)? 4588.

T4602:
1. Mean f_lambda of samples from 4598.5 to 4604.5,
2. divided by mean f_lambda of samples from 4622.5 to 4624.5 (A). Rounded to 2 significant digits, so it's 0.96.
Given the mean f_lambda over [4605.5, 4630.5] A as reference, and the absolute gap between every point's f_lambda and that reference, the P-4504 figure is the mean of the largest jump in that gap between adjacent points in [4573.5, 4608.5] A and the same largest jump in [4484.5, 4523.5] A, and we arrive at 0.050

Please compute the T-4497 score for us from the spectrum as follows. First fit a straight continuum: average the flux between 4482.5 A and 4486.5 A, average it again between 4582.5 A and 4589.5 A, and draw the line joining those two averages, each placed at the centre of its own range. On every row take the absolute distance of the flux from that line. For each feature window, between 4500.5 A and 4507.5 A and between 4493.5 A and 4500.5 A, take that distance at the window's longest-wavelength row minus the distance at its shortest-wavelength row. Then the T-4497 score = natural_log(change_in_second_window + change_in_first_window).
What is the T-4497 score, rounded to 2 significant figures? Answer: -1.2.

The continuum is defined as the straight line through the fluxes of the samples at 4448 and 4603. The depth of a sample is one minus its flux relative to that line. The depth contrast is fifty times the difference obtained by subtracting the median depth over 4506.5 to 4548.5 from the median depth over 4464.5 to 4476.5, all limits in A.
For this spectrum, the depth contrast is 1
